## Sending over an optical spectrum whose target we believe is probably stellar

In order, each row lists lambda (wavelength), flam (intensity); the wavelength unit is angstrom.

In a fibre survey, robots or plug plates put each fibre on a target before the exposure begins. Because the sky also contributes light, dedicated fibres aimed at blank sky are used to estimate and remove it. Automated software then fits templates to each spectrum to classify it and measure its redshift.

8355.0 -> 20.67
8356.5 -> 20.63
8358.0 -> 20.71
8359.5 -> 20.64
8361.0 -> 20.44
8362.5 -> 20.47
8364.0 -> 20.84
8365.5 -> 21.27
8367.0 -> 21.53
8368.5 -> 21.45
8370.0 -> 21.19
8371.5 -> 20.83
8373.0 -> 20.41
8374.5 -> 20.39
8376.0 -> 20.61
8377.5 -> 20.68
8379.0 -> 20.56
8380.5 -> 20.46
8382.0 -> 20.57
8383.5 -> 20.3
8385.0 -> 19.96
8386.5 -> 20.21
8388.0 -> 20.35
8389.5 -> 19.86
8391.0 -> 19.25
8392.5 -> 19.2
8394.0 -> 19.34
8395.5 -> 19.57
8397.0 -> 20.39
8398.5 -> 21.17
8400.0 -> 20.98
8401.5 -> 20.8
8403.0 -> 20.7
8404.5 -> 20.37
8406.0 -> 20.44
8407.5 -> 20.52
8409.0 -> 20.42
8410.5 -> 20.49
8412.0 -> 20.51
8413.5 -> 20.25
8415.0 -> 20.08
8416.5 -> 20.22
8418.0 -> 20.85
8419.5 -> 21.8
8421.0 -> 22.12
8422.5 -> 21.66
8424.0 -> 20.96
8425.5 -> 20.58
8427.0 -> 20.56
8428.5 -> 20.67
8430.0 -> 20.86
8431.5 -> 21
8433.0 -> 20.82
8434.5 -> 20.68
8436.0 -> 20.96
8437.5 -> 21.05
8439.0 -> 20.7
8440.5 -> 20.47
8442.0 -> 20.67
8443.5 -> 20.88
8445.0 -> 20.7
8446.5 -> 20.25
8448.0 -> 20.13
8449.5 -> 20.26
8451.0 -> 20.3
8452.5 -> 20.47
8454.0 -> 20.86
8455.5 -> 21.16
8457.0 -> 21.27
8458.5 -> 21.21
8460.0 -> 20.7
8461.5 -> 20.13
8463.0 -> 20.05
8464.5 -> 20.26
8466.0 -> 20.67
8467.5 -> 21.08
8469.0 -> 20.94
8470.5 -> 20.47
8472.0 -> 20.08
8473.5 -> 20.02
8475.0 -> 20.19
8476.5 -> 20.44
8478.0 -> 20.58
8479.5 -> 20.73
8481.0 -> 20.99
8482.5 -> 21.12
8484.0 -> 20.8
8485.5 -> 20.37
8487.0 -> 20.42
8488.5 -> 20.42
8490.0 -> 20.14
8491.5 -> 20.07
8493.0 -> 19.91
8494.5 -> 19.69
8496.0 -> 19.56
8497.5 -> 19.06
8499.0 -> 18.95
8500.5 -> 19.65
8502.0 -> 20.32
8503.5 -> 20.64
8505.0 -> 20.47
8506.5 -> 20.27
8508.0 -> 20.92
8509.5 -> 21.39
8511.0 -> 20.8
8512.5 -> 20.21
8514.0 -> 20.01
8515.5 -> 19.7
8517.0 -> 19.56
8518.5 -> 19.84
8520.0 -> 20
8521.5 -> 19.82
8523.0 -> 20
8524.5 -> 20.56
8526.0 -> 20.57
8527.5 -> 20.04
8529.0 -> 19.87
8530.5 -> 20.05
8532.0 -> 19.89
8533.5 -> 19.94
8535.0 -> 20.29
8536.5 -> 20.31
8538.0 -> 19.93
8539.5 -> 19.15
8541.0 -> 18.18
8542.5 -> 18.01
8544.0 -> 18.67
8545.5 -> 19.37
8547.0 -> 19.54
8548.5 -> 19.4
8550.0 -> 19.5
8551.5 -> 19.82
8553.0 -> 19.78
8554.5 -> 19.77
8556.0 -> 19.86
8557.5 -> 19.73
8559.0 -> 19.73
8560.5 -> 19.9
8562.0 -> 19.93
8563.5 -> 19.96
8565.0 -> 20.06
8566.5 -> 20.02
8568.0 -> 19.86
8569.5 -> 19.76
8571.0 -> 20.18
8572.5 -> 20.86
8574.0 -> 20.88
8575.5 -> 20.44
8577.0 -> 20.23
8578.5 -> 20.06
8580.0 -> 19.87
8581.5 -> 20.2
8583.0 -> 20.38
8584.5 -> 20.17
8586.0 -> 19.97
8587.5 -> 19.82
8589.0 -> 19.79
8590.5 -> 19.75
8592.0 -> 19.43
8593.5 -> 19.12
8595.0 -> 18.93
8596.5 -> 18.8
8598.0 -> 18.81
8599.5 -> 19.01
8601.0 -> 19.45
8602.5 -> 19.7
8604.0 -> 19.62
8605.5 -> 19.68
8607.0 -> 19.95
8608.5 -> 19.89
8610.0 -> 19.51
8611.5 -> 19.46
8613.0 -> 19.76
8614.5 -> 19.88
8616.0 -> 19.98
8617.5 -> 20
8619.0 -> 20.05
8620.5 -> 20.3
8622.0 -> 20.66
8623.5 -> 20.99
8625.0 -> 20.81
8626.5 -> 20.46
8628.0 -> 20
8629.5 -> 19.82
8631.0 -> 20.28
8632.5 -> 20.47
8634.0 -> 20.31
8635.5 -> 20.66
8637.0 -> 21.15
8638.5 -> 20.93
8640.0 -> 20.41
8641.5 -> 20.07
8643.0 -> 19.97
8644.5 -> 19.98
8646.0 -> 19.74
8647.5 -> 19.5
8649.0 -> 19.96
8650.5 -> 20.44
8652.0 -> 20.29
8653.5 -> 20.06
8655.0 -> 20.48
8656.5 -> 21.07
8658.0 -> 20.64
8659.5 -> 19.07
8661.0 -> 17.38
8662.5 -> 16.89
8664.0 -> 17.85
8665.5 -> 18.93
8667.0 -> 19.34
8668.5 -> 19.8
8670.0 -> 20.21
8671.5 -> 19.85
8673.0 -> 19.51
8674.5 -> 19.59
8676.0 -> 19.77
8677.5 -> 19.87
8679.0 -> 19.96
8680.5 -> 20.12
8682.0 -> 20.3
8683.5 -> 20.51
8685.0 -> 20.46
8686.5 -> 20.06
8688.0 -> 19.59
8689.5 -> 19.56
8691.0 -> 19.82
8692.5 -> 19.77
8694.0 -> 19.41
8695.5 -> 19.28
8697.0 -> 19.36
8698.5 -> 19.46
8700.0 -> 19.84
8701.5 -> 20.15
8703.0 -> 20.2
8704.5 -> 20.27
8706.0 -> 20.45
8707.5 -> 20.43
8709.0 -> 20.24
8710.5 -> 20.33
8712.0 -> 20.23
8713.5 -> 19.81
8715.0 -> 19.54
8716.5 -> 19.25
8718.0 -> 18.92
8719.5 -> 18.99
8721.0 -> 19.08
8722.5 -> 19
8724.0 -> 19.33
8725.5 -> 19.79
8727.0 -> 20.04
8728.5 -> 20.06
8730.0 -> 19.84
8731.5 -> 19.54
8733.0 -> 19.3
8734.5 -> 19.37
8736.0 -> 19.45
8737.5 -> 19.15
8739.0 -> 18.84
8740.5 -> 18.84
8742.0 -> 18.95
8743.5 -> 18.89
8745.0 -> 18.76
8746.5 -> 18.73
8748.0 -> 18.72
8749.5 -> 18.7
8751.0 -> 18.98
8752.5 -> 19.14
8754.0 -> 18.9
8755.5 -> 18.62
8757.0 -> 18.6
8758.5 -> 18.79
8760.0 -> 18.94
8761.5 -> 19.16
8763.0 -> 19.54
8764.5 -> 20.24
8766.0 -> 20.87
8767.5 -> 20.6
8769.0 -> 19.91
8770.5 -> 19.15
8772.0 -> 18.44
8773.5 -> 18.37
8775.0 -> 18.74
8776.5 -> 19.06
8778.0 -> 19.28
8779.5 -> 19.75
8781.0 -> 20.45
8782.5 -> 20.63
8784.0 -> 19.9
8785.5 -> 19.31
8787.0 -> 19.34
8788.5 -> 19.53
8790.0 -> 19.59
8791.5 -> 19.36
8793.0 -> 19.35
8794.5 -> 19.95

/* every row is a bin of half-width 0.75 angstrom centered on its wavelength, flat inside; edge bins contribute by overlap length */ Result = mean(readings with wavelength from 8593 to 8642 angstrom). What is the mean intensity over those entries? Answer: 20.0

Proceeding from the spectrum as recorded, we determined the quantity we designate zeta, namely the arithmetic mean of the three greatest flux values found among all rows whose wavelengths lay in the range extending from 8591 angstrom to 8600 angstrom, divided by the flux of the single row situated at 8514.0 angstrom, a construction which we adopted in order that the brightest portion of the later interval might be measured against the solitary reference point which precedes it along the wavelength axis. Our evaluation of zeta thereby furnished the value 0.96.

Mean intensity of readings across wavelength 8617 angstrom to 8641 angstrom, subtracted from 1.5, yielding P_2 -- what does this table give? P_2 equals -19.0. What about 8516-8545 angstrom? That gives -18.2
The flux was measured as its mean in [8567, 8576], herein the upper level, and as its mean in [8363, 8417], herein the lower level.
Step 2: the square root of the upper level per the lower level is 1.00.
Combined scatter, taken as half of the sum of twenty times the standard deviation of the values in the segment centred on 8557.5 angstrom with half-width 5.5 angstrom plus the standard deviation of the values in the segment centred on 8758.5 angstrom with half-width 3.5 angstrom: 0.9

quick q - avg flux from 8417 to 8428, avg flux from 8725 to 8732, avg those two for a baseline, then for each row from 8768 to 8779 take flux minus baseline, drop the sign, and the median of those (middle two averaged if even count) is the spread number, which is 1.5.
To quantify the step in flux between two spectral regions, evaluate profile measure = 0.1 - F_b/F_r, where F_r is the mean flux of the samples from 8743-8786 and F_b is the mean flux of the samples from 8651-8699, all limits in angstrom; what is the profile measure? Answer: -0.918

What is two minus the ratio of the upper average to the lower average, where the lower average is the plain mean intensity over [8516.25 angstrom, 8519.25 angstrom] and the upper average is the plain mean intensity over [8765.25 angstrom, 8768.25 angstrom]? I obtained 0.95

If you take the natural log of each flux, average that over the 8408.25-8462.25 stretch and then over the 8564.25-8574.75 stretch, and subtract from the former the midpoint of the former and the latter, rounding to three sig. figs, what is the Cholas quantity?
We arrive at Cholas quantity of 0.0124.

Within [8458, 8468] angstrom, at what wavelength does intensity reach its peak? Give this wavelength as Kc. 8458.5 angstrom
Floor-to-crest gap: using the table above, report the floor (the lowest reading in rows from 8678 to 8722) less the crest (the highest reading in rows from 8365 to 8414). -2.6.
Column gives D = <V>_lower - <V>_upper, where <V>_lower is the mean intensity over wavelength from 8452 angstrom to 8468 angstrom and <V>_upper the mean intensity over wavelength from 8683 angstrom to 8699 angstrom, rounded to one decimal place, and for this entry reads 1.0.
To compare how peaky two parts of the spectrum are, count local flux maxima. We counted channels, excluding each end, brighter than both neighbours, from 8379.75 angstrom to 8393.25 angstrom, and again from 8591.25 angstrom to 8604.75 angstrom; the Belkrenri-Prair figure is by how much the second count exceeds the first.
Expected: -1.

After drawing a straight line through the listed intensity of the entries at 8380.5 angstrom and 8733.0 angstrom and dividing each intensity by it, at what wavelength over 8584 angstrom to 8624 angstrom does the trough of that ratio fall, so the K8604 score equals 8596.5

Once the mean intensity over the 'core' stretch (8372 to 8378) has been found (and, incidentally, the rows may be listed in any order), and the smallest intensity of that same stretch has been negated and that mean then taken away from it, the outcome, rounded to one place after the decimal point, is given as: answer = -40.9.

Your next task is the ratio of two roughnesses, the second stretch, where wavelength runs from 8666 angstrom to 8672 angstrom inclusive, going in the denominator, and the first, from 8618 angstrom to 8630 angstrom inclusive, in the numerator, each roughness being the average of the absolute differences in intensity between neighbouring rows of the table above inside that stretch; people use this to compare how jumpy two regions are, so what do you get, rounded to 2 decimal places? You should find 0.74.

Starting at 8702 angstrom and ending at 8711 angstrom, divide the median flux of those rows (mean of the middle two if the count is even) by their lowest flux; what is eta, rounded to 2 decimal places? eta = 1.00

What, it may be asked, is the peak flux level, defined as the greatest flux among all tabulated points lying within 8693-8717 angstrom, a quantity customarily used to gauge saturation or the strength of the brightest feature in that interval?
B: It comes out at 20.45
